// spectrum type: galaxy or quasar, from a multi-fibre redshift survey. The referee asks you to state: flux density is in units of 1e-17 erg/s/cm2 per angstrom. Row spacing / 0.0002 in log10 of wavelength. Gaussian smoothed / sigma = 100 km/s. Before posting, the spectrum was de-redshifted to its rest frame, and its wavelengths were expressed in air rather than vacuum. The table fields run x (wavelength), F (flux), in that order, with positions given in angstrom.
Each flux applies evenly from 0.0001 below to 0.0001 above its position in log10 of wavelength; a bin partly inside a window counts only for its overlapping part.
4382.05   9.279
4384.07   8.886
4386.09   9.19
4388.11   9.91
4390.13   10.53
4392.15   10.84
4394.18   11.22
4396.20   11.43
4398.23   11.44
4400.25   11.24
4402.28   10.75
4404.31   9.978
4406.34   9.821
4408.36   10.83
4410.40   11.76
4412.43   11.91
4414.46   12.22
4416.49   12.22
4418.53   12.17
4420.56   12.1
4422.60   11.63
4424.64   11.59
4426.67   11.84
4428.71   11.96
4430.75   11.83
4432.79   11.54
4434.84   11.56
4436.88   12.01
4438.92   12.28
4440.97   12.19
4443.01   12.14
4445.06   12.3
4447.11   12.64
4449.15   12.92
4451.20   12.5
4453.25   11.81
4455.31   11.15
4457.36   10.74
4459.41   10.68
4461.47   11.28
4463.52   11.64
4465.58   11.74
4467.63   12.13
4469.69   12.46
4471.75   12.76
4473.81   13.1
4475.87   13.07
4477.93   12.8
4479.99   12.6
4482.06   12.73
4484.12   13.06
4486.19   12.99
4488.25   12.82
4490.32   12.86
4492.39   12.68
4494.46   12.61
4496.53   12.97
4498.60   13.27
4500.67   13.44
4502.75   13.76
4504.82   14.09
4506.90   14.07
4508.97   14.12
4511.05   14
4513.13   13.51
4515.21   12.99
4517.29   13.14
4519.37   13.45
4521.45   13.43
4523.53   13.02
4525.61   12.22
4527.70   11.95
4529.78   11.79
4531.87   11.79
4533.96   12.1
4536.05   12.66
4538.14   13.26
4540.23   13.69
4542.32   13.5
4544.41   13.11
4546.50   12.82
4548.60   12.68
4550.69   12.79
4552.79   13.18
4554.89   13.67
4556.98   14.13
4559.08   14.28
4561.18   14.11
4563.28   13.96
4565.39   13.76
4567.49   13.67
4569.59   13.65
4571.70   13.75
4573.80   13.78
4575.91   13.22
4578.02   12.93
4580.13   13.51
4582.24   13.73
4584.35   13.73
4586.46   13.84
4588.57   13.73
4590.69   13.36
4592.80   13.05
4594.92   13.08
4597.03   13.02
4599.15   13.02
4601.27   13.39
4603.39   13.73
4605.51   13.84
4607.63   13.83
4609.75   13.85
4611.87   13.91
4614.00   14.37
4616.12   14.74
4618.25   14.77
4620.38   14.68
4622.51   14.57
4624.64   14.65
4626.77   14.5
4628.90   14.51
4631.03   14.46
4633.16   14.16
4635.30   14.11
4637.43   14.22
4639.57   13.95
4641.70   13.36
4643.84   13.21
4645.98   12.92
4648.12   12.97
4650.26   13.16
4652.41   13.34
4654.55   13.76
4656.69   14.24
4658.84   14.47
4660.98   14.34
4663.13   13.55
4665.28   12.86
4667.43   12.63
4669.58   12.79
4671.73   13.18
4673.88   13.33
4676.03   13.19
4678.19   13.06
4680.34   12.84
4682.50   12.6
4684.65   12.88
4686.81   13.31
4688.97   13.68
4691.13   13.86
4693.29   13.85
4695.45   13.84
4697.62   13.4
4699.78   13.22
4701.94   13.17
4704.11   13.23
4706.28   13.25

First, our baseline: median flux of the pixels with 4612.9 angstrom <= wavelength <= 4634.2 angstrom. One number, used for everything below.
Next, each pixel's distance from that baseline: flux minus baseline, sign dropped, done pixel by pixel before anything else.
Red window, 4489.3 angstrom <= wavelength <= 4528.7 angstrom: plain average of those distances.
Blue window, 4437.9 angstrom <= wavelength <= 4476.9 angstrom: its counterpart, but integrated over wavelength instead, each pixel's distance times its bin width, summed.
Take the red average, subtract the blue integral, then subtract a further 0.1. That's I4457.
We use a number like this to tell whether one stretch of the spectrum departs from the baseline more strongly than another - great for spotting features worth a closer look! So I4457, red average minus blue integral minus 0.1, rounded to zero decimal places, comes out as -95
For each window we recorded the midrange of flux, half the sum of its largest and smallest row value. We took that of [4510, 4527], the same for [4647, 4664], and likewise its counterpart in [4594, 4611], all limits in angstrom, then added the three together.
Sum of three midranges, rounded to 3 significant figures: 40.3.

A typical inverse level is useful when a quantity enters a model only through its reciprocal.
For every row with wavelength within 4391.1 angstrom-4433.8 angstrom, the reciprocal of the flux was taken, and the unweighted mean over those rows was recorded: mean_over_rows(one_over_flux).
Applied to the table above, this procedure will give 0.088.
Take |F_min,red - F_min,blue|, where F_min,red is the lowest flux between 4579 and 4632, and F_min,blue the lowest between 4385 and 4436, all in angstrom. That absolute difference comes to 3.8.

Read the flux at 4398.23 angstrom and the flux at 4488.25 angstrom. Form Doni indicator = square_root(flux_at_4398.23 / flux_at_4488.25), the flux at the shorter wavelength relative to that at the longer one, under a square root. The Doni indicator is 0.945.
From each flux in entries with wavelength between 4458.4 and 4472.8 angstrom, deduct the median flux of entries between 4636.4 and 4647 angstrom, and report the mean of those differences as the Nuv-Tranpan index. -1.5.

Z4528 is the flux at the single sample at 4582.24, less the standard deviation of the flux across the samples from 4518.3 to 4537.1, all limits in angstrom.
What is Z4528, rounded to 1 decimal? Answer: 13.1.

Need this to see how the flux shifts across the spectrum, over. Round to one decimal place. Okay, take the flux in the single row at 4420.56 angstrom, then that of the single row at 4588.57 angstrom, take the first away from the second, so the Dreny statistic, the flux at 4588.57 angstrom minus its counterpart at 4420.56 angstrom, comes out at 1.6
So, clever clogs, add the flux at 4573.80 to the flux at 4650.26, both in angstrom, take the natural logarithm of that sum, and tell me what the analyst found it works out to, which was 3.29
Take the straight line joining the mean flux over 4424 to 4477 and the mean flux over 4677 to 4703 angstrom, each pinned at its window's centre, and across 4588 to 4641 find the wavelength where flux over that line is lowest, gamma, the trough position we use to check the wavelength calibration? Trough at 4599.15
